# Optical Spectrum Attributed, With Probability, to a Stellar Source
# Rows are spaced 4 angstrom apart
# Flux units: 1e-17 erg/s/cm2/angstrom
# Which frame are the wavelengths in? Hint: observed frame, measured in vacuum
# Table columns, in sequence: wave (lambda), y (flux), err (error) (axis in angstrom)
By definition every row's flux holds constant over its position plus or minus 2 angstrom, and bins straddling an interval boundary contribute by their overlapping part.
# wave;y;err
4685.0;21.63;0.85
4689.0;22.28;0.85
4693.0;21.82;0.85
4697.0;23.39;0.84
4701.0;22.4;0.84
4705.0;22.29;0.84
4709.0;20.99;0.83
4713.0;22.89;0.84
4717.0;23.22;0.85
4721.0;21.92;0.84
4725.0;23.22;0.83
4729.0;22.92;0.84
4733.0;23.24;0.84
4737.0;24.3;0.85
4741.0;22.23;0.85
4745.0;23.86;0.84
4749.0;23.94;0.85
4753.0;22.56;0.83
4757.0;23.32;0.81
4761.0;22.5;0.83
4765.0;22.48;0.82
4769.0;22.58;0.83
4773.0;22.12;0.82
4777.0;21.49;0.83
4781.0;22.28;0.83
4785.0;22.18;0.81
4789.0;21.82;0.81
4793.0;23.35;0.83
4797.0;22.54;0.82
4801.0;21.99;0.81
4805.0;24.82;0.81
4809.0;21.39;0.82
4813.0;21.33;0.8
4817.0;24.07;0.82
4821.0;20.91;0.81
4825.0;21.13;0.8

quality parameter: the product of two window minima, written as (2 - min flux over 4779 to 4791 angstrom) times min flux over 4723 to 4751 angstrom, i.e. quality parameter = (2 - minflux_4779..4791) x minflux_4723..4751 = -441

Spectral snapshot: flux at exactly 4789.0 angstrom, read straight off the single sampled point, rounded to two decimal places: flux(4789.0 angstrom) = 21.82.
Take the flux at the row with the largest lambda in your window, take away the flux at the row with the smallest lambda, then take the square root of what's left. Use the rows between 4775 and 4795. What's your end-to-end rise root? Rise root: 1.36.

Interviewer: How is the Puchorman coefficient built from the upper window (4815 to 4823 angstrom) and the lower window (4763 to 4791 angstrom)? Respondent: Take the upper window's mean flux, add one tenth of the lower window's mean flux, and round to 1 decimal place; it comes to 24.7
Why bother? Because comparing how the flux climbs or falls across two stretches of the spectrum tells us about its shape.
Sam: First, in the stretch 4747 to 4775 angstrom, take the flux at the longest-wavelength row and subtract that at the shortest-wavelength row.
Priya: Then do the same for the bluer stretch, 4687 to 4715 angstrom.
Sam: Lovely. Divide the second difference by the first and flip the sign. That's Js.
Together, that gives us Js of 0.3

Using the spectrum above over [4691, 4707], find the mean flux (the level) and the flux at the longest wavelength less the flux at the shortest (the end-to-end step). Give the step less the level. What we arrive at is -22.0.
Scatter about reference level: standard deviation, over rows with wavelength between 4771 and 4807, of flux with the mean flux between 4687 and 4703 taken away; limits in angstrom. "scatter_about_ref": 1.0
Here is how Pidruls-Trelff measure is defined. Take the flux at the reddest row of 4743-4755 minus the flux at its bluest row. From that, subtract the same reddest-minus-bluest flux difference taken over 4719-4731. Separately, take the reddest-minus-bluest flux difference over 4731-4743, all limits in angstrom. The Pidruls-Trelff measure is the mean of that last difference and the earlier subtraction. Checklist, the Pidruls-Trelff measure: -1.7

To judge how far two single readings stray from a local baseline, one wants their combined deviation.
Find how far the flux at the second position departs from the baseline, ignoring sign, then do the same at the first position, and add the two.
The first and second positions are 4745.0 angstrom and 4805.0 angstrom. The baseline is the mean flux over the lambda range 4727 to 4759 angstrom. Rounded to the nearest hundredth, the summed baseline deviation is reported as 2.09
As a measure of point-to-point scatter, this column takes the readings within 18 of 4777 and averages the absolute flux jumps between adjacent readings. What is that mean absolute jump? 0.5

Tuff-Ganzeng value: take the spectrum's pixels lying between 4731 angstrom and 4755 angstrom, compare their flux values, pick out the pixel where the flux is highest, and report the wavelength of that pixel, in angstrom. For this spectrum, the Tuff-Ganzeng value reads 4737.0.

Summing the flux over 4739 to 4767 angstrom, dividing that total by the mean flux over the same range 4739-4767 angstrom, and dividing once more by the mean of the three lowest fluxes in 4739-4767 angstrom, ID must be 0.312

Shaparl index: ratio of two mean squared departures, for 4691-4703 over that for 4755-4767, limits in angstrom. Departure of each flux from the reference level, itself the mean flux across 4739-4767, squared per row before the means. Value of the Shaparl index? 3.1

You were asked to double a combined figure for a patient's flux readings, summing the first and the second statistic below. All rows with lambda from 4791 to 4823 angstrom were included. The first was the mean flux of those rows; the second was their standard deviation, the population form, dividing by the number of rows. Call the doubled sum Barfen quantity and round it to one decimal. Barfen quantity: 47.7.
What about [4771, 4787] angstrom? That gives 44.7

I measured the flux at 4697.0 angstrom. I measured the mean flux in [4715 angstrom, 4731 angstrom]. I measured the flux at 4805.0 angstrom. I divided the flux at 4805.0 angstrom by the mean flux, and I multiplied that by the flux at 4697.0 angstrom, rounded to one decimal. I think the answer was 25.4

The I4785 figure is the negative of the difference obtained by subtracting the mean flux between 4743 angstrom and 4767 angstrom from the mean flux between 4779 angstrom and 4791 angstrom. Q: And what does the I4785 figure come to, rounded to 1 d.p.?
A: 1.0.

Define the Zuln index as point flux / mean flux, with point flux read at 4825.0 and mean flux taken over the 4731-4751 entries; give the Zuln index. 0.90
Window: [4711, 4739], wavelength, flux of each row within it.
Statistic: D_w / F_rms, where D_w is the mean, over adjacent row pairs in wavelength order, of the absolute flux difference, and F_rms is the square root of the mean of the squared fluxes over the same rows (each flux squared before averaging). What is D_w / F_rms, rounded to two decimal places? 0.03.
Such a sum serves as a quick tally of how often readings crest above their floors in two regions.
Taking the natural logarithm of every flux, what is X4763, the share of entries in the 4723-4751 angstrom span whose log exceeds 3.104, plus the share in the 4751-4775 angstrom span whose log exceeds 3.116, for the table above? 1.36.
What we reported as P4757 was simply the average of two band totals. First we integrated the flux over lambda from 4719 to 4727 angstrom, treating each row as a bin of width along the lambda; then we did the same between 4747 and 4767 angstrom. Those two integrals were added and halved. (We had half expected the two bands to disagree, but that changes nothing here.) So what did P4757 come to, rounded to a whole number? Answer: 320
